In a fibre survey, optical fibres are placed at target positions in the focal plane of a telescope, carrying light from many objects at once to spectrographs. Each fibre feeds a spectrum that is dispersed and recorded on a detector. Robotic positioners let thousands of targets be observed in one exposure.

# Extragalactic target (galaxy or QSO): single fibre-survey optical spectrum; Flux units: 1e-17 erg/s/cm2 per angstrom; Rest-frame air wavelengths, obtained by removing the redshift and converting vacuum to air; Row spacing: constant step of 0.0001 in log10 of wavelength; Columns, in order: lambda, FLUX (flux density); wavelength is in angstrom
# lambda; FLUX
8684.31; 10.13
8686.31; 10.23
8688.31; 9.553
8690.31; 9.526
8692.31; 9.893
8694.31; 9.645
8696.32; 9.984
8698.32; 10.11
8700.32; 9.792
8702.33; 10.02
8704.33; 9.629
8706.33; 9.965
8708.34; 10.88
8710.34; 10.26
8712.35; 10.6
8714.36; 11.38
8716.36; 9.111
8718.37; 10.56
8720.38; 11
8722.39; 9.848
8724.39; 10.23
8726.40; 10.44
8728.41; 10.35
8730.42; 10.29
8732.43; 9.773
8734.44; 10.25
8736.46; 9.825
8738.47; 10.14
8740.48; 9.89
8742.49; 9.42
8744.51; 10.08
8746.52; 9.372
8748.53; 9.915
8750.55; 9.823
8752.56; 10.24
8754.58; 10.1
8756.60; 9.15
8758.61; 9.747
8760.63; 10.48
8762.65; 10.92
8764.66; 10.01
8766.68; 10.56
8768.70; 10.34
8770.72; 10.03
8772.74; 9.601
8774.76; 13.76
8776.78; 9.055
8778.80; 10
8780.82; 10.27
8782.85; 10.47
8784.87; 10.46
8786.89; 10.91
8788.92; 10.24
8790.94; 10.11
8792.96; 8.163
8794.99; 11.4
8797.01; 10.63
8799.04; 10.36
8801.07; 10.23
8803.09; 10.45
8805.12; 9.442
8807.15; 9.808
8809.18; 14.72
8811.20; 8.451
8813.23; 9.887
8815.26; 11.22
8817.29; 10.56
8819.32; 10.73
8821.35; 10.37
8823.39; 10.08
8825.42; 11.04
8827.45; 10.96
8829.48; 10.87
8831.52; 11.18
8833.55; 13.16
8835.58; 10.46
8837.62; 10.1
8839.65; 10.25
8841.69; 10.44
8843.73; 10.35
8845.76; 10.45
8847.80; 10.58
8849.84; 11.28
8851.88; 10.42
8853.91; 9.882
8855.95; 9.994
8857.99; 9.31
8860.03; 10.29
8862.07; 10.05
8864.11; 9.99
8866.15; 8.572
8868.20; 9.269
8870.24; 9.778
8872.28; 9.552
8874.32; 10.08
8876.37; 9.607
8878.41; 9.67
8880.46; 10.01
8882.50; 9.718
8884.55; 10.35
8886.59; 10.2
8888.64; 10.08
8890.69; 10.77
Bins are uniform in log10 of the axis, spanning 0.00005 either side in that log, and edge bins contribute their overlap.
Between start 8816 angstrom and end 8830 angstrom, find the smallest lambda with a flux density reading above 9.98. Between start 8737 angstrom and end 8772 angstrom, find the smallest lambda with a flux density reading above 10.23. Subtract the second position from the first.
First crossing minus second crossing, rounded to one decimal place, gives 64.7 angstrom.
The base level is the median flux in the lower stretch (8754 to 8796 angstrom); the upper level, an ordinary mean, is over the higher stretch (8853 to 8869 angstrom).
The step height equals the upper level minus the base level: -0.6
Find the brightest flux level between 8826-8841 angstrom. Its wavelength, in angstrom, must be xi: 8833.55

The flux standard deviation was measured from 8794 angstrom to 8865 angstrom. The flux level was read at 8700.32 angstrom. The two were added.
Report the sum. 10.8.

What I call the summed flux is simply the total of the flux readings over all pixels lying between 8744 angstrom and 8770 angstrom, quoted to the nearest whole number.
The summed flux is 131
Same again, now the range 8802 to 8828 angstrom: 138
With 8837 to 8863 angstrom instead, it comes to 133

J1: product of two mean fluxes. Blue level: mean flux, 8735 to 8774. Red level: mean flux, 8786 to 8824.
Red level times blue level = 104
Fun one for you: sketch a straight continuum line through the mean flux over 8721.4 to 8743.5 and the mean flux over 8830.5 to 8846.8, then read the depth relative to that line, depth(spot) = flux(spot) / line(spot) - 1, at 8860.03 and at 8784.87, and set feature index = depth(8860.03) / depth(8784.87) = -14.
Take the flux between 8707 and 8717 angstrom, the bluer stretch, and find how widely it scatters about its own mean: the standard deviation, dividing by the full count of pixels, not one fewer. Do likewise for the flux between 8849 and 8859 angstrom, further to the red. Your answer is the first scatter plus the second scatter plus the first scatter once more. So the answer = 2.2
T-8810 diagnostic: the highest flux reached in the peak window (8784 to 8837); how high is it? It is 14.72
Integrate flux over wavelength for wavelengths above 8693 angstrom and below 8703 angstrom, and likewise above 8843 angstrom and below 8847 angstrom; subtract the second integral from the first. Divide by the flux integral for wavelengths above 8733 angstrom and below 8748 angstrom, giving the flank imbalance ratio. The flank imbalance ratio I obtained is 0.4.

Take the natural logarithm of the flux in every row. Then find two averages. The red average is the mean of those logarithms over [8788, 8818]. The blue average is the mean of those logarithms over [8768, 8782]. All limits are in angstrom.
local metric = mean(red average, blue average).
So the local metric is 2.334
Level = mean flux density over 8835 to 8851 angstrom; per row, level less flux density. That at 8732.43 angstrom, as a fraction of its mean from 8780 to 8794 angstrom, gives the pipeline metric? 1.8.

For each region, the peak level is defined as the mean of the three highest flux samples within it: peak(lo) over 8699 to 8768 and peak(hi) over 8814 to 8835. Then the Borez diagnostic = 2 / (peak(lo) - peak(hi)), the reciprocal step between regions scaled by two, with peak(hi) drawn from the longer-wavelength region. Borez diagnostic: -2.7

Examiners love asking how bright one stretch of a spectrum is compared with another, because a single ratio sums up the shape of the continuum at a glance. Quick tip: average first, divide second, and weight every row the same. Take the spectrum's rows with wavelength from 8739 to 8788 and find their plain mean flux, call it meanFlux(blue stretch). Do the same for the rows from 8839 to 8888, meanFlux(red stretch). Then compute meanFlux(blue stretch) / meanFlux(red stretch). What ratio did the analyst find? 1.02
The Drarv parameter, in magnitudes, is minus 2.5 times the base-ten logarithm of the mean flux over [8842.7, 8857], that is -2.54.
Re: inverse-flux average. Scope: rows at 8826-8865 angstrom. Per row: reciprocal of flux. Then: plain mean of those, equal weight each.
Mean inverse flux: 0.095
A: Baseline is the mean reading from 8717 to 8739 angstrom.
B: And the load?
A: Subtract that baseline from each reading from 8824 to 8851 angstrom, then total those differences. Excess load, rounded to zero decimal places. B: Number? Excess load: 8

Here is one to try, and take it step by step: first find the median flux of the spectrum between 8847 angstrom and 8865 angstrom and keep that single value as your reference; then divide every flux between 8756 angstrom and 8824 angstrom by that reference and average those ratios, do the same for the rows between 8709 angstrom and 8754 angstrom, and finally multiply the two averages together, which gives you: 1.04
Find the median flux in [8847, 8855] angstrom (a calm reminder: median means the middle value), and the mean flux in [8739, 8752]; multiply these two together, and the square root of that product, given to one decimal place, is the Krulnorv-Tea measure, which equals 10.1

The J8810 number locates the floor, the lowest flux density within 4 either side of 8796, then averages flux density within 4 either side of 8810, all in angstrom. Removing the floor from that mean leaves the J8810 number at 2.6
